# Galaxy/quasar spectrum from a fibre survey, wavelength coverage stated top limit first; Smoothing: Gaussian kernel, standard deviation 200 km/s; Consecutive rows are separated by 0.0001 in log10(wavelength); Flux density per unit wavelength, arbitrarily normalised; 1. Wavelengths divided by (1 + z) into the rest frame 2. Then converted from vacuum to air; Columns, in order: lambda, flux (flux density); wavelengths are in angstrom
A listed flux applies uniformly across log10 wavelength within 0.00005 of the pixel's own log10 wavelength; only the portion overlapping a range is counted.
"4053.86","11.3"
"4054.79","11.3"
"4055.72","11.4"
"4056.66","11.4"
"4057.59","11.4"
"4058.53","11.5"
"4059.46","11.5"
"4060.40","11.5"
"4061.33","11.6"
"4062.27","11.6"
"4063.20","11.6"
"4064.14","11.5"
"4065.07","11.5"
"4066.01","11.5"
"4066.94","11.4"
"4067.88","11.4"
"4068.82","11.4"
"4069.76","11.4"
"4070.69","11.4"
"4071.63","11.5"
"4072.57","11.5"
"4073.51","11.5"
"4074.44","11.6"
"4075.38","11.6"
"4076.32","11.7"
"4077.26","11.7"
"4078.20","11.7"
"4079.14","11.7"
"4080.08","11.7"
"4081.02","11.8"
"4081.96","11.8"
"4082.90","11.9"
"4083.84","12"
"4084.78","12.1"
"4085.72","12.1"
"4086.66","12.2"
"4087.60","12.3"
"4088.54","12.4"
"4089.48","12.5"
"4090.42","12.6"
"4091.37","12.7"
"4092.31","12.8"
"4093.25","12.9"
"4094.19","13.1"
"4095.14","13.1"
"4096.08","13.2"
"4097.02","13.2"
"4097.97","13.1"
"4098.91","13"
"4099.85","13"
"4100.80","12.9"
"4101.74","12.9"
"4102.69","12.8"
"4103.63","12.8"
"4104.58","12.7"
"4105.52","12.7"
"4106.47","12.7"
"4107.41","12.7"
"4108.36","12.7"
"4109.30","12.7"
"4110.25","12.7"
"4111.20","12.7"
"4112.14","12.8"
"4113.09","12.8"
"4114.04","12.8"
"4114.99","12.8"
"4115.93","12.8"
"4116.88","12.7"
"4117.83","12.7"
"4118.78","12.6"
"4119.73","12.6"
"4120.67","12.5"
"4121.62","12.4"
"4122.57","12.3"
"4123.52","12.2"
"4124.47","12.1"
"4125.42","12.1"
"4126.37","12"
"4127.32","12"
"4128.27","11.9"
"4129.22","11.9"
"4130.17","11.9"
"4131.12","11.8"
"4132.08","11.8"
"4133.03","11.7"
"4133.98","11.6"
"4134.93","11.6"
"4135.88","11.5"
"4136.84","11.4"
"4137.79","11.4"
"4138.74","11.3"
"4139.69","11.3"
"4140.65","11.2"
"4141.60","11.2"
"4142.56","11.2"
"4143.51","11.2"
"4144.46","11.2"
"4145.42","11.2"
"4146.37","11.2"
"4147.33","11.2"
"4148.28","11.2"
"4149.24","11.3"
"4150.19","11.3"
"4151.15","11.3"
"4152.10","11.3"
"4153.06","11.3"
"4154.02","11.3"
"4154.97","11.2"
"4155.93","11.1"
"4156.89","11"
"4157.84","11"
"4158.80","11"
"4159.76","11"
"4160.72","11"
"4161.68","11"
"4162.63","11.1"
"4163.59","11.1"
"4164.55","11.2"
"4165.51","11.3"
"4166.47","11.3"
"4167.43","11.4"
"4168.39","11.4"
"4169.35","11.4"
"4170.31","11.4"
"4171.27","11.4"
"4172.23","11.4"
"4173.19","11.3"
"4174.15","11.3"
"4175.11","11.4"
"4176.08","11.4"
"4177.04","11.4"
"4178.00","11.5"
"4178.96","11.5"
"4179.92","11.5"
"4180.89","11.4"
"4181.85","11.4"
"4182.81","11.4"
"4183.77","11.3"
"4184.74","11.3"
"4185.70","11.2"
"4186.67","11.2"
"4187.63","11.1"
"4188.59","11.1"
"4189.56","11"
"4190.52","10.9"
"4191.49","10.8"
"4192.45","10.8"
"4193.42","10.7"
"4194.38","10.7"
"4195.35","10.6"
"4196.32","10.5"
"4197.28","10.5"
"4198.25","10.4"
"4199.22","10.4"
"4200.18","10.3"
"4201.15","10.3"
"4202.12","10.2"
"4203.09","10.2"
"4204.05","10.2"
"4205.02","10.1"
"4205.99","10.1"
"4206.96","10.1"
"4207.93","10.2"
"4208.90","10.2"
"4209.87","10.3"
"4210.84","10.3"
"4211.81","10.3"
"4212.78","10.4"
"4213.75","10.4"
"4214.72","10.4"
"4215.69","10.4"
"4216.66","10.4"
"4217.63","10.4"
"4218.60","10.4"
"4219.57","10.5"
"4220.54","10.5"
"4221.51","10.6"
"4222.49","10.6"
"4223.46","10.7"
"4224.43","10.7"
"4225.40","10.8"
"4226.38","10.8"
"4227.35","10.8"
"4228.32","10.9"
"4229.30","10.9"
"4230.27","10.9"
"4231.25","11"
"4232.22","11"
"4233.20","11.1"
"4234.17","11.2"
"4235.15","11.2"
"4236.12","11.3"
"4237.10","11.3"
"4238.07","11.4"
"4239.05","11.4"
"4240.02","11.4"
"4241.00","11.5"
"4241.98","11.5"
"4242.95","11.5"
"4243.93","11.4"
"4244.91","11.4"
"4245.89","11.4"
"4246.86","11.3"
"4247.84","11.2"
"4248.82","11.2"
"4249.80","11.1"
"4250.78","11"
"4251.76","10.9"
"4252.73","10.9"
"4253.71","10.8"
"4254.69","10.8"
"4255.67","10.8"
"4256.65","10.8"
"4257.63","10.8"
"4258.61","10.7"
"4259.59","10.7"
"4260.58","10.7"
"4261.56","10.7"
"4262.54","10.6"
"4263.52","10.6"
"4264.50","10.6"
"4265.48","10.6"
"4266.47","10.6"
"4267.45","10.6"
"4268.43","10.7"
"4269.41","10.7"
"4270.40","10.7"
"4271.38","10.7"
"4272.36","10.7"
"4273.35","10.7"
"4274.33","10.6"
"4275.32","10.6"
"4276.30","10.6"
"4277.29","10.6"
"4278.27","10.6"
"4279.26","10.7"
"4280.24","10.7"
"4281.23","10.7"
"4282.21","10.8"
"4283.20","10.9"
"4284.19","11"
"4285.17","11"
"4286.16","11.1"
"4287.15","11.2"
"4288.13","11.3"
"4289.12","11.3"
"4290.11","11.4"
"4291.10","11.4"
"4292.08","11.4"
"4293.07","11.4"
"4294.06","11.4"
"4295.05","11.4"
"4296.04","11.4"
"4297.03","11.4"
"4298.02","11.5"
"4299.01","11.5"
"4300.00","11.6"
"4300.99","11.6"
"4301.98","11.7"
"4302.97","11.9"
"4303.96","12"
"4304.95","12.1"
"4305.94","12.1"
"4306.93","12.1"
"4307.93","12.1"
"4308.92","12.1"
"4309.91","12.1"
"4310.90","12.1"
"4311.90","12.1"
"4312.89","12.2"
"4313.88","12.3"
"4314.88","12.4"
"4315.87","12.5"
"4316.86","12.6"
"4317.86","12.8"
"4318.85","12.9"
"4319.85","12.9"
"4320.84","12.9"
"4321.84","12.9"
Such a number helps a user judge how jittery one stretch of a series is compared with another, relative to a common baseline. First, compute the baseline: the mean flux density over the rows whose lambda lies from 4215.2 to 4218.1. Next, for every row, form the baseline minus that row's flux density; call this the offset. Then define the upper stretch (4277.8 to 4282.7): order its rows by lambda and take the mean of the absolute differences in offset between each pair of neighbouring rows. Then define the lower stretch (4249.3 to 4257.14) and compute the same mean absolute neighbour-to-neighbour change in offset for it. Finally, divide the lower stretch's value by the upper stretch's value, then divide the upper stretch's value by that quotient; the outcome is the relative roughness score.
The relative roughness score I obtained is 0.058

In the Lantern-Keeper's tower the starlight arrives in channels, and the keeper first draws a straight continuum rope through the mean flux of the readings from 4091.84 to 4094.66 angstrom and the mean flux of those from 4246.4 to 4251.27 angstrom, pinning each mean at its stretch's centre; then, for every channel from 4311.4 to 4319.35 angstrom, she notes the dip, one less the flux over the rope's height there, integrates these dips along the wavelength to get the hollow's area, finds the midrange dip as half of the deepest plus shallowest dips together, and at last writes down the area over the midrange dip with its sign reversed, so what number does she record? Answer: -7.85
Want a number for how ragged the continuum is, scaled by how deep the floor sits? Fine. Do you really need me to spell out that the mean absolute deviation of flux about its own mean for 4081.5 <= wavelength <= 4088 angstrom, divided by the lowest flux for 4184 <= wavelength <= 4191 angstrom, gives 0.012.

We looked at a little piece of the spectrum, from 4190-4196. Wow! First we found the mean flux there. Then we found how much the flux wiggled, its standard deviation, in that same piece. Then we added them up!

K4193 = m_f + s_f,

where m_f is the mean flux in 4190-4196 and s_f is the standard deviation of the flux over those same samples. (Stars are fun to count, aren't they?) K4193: 10.8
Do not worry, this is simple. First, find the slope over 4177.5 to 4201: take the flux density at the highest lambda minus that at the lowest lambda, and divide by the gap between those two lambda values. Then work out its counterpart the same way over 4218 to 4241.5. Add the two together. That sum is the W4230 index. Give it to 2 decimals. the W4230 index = 0.00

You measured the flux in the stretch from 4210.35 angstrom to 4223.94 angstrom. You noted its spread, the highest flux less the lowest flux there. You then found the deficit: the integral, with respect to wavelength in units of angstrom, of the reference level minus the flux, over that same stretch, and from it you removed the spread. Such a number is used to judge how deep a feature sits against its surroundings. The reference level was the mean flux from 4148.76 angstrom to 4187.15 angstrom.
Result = 11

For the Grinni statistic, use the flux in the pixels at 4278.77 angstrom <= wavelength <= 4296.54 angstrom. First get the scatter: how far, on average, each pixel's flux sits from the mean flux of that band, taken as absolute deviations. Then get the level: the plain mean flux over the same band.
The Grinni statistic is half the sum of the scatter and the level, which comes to 5.69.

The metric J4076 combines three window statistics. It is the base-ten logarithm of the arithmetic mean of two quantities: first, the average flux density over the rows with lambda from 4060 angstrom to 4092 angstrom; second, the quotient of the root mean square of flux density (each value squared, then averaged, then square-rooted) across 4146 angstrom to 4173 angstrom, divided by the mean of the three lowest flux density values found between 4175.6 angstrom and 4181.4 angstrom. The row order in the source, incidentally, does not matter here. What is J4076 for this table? 0.805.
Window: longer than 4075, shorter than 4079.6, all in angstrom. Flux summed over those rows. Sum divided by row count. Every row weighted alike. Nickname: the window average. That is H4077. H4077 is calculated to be 11.7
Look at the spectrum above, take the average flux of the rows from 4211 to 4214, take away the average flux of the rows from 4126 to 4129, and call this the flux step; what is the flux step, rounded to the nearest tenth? -1.6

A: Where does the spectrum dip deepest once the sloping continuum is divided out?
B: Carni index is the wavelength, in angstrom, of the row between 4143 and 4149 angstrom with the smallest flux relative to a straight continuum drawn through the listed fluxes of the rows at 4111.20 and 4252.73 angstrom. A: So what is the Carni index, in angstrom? 4143.51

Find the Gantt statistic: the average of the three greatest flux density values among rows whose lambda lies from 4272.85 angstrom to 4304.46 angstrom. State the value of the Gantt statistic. 11.9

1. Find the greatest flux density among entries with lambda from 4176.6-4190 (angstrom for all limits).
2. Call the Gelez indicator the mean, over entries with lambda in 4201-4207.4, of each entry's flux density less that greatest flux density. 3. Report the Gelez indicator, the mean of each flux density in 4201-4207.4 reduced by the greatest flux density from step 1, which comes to -1.3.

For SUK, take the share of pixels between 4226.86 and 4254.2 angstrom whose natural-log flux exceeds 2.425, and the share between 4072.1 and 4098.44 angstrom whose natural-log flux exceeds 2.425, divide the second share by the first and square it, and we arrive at 9.7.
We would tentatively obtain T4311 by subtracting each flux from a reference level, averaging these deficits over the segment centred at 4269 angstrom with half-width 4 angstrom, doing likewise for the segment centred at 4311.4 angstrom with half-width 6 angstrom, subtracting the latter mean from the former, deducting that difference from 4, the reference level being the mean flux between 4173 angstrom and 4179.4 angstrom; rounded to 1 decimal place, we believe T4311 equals 2.4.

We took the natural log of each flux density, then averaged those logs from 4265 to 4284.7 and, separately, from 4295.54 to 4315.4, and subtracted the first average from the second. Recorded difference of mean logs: 0.11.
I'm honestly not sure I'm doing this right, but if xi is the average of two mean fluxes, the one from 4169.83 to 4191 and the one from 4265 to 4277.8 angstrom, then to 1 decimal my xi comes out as 11.0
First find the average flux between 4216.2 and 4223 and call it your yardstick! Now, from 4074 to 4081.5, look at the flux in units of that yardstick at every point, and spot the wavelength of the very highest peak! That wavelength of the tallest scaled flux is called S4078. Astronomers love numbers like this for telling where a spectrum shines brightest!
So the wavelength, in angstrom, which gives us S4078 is 4081.02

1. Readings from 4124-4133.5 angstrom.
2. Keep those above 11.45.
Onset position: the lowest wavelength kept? 4124.47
